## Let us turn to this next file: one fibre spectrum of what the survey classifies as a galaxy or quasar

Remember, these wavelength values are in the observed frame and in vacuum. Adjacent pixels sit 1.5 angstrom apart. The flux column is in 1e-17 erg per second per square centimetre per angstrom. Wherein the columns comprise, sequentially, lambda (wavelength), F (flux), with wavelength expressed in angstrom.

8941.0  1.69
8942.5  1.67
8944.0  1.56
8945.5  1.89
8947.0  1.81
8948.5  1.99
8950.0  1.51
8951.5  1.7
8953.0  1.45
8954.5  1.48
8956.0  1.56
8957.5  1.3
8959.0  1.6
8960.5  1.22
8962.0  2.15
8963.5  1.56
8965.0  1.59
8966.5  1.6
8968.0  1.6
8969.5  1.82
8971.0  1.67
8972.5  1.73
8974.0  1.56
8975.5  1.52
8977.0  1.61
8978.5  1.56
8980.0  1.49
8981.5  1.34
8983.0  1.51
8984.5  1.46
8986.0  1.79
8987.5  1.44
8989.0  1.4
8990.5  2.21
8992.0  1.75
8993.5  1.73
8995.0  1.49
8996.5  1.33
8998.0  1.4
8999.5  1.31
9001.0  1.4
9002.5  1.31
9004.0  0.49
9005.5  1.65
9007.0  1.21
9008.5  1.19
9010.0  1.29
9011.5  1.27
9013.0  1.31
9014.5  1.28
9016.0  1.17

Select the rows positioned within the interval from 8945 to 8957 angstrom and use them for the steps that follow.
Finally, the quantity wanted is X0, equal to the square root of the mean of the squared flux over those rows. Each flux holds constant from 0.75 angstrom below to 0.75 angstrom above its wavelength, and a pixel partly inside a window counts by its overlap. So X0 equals 1.68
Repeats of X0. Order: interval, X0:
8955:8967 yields 1.59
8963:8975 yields 1.64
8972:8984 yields 1.54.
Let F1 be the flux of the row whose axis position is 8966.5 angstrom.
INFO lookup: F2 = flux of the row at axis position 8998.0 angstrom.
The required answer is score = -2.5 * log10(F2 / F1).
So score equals 0.14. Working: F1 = 1.6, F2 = 1.4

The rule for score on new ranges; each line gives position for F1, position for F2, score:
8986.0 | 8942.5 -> 0.08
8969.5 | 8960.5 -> 0.43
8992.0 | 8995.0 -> 0.17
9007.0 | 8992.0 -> -0.40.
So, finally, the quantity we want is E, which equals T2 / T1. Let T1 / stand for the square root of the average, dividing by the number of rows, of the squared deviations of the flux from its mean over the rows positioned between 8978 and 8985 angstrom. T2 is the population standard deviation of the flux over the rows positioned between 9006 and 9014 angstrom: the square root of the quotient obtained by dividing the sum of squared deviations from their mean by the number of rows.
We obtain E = 0.6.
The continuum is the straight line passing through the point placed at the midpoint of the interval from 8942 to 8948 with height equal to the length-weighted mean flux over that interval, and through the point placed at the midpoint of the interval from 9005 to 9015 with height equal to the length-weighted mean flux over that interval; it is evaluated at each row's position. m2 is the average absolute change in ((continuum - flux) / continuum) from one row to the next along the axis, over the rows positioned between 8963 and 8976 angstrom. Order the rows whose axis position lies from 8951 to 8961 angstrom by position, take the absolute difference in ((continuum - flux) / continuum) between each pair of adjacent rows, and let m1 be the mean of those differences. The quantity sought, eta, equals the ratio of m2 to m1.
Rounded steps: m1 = 0.13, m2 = 0.056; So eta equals 0.43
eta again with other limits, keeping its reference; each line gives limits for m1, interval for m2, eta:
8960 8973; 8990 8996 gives 1.02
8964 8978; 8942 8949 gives 1.66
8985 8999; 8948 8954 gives 0.97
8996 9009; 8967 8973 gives 0.36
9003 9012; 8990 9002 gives 0.43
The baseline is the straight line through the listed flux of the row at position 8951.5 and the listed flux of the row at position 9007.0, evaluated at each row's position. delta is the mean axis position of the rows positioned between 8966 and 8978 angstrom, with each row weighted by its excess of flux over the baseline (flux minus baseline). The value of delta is 8971.8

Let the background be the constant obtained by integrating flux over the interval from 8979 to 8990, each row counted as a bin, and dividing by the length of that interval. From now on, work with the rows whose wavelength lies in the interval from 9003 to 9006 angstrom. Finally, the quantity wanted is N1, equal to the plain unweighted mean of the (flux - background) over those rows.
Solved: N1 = -0.44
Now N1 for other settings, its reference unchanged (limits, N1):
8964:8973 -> 0.16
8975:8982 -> 0.00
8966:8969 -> 0.09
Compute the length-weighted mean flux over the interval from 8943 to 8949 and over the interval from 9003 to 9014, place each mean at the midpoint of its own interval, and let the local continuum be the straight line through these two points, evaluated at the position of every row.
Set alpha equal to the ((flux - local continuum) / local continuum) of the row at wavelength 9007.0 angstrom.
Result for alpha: -0.01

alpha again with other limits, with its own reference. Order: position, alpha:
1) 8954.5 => -0.14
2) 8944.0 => -0.14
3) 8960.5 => -0.27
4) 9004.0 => -0.61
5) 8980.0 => 0.01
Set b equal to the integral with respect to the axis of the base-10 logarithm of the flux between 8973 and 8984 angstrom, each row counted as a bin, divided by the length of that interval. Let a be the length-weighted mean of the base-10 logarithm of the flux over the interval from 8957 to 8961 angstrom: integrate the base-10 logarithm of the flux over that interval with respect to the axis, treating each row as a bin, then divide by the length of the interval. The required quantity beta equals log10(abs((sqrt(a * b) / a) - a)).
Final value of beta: 0.00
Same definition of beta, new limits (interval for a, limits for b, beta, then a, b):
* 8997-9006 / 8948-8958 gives 0.20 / 0.07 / 0.19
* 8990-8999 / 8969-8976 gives -0.08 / 0.21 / 0.22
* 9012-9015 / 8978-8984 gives 0.04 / 0.11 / 0.17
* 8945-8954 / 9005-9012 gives -0.32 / 0.23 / 0.11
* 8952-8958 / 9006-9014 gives -0.21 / 0.16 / 0.10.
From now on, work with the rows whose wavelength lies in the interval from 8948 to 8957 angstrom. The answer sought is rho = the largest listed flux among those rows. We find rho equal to 1.99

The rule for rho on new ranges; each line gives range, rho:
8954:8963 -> 2.15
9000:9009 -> 1.65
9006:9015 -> 1.31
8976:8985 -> 1.61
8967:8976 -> 1.82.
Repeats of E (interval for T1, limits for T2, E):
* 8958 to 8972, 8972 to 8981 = 0.3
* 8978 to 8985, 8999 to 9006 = 5.3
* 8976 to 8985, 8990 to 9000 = 3.5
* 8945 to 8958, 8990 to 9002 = 1.3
